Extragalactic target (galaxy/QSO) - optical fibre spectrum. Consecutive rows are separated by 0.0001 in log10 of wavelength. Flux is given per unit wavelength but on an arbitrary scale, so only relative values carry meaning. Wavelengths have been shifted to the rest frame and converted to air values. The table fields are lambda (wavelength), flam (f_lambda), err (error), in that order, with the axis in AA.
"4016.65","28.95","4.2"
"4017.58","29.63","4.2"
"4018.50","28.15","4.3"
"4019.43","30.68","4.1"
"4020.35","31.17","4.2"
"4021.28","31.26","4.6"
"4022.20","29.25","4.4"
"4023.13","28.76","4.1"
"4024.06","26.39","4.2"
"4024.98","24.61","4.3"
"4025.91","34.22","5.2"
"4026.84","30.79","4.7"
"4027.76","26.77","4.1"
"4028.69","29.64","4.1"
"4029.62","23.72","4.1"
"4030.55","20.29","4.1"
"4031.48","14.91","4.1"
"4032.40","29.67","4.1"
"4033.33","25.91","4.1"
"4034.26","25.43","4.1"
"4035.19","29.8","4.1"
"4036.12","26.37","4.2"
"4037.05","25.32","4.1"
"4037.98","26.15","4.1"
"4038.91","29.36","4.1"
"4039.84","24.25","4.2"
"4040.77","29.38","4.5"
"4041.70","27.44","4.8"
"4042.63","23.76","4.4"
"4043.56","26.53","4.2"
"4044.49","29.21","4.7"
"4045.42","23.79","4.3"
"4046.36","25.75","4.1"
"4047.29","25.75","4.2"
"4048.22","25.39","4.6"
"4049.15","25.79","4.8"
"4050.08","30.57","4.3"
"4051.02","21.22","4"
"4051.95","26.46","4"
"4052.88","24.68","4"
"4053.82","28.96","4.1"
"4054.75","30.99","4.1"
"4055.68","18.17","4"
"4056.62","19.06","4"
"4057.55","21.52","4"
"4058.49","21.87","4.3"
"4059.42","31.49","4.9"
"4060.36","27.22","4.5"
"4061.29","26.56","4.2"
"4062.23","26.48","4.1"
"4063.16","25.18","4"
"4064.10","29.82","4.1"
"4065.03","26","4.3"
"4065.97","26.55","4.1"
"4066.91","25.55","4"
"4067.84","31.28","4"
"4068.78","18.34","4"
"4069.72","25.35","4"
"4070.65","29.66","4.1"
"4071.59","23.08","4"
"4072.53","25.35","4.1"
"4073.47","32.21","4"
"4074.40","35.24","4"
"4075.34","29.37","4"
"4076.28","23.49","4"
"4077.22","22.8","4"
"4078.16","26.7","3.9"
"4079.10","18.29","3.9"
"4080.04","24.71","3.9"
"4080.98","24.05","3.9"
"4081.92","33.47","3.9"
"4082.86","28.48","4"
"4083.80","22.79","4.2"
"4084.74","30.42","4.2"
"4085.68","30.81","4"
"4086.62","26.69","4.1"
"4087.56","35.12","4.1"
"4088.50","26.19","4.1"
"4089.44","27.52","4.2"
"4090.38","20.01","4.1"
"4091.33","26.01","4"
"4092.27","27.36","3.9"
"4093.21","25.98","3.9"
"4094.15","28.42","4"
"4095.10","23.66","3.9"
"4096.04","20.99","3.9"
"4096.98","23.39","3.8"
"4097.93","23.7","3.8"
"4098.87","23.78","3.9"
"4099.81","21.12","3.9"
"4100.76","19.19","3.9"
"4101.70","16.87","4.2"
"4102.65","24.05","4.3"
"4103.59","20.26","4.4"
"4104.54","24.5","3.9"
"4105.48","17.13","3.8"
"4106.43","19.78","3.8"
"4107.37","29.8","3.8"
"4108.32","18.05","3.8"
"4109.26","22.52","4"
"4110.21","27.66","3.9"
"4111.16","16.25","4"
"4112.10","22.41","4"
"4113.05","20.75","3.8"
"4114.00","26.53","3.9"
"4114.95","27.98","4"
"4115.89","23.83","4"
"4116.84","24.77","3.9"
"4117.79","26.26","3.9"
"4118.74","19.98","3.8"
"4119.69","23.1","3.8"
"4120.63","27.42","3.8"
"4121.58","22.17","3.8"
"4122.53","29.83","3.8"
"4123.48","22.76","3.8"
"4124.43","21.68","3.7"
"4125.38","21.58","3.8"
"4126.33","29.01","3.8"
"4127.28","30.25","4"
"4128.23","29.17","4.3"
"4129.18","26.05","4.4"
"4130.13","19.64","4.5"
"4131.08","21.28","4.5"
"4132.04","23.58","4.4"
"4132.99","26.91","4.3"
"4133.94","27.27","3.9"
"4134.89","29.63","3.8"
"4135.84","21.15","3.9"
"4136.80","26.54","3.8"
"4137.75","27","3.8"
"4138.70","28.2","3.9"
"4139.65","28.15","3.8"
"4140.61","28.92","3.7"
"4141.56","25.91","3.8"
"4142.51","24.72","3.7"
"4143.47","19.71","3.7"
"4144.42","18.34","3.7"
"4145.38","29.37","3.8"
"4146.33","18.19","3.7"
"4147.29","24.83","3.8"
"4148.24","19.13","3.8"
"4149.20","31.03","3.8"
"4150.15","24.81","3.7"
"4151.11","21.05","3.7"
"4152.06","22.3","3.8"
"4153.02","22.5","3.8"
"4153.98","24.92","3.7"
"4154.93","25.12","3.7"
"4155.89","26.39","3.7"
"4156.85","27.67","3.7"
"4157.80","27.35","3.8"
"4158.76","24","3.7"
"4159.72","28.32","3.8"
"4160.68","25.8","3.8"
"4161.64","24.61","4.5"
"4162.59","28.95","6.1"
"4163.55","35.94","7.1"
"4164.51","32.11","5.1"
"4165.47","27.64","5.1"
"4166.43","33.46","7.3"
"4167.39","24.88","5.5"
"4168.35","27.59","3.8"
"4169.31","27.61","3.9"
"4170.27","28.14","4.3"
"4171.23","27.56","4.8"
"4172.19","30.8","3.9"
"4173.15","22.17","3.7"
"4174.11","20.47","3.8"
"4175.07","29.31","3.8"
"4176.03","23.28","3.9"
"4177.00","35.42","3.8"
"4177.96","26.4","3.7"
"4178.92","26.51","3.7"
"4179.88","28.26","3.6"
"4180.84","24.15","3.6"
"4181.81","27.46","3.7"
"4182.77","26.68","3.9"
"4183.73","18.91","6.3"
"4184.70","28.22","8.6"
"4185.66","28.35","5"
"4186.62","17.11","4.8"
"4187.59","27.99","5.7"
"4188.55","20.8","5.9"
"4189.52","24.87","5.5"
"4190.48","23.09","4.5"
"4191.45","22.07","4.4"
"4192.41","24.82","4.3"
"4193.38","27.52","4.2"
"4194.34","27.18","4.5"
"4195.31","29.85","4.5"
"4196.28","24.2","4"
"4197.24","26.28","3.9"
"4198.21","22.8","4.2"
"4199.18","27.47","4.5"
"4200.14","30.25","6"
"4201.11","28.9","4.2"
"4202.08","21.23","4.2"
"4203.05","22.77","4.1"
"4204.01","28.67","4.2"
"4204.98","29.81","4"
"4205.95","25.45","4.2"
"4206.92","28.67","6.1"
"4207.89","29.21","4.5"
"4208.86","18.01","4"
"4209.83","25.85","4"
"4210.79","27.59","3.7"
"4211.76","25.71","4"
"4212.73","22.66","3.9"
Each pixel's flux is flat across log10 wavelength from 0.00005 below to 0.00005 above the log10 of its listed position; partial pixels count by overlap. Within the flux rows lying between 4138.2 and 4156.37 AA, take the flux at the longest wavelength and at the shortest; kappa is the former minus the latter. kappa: -2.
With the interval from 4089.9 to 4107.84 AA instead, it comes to 10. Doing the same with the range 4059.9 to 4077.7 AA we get -4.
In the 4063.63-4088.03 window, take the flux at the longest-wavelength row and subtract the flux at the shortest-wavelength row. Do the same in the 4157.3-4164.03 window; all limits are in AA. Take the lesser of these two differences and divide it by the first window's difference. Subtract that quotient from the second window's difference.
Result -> 7.6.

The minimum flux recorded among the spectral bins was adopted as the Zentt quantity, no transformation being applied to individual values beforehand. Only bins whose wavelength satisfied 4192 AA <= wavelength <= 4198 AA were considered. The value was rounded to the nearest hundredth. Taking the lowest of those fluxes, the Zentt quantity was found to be 24.20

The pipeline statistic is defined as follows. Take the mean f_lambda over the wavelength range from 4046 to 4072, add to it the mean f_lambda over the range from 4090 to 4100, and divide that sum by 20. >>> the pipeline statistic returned 2.49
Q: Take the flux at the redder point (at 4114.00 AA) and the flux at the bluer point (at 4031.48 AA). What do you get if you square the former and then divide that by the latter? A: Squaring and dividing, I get 47.2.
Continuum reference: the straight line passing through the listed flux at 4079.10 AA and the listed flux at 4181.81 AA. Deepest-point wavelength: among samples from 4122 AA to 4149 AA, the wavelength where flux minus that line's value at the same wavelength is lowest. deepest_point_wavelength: 4146.33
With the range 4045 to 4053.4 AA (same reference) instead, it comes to 4051.02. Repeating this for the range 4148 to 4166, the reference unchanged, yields 4148.24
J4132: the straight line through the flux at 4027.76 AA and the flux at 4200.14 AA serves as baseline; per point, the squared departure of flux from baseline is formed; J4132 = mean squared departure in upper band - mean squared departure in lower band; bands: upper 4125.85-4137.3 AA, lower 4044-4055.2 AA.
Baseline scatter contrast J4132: 13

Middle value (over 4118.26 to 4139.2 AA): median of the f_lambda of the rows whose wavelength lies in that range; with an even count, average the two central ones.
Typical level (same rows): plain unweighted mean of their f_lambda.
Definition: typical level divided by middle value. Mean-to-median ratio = 0.96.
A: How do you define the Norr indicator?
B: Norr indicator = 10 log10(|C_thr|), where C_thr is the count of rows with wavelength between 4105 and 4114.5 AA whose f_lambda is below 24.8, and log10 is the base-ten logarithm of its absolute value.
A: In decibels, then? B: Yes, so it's 8.5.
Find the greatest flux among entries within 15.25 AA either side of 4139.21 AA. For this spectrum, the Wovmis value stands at 31.03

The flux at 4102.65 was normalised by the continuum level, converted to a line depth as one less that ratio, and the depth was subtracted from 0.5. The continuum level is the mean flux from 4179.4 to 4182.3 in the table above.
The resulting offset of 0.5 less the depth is 0.40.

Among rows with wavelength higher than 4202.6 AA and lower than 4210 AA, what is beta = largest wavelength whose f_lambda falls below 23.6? 4208.86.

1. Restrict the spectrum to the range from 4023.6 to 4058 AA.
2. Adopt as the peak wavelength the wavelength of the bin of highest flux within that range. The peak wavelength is 4025.91 AA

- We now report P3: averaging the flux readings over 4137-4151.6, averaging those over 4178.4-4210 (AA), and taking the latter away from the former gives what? -0.9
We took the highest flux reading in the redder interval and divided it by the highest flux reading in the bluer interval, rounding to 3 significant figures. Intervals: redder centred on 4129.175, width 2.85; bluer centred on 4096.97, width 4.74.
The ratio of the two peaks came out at 1.23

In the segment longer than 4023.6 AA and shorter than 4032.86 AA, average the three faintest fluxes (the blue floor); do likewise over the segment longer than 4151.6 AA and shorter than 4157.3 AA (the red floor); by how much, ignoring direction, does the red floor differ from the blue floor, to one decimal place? 3.6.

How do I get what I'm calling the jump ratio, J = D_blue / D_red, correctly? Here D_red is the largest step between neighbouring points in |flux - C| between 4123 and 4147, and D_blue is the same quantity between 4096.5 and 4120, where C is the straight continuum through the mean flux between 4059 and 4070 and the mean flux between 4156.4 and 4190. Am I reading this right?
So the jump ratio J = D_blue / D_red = 1.49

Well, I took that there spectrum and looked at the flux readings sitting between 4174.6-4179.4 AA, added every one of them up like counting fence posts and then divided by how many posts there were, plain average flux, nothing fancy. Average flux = 28.2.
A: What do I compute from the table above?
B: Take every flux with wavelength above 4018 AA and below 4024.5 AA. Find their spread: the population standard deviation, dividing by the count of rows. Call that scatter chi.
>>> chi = 1.7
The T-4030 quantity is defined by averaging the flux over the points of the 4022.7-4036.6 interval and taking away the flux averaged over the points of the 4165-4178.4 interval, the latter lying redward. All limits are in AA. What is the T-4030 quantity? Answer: -1.0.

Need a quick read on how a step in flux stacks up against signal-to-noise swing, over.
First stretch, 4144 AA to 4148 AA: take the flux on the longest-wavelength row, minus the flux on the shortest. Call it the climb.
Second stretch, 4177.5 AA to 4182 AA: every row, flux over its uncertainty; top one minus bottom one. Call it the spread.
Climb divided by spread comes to 5.7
